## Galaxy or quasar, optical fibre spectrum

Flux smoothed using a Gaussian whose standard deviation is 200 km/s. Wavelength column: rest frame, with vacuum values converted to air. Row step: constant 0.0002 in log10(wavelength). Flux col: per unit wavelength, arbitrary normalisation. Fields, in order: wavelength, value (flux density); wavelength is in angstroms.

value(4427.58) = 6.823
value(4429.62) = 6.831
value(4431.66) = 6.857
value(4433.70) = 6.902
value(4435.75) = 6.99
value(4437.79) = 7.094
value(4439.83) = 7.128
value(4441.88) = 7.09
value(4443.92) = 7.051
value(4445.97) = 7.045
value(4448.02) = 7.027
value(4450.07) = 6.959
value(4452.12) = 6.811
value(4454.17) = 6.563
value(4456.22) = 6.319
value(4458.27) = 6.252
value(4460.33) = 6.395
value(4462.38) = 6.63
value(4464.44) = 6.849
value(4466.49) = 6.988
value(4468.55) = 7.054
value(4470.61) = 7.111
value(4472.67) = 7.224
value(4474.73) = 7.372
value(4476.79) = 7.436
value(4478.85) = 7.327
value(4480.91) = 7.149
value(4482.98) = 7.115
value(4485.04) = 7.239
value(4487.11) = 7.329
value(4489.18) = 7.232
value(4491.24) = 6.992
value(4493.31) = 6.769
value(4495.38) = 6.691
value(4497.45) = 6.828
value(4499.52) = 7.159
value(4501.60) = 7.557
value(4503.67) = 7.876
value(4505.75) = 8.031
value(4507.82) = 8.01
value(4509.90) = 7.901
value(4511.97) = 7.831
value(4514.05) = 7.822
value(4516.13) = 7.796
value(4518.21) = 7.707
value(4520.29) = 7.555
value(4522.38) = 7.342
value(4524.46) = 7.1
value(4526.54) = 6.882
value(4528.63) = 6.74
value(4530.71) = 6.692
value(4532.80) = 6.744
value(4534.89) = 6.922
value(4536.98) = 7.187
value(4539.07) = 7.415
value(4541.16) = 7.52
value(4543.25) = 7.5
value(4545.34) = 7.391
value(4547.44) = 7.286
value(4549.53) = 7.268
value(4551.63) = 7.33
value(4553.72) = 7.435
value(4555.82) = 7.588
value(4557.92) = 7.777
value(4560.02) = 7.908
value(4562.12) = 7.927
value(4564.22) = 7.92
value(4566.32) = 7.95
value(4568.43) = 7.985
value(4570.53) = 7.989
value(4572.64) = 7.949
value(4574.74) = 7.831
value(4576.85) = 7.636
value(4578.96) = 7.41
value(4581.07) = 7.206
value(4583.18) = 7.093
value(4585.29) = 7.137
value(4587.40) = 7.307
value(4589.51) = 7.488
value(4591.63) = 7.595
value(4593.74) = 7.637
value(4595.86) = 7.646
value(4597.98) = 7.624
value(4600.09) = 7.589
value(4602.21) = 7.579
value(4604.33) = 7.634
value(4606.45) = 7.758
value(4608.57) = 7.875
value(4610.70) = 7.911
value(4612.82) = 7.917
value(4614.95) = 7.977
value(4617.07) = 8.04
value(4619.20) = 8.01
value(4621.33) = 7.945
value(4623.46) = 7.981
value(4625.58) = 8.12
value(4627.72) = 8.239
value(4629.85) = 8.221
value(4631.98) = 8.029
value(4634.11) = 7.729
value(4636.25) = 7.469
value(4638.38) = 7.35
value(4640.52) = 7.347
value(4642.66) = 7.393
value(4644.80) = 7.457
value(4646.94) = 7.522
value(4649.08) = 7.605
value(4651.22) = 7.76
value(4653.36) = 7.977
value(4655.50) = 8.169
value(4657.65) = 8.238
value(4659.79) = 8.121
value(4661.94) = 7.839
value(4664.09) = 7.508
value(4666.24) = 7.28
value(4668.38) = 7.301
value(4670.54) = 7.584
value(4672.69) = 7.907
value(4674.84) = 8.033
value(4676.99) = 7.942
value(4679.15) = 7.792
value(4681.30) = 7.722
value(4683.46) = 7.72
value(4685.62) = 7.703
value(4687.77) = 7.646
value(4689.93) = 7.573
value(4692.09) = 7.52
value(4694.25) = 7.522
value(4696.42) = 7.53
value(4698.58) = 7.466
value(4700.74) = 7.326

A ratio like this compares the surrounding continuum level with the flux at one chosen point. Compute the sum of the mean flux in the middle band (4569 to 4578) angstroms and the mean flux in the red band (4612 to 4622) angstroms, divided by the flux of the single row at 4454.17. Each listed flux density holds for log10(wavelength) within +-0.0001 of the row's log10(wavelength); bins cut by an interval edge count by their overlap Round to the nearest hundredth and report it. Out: 2.41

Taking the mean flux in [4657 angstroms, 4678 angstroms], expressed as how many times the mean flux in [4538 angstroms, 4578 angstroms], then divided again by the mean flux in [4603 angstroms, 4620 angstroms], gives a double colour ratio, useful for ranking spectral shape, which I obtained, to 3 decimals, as 0.129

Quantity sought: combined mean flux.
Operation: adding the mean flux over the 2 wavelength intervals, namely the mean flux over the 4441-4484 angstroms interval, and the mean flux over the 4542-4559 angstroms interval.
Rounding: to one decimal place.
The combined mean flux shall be 14.4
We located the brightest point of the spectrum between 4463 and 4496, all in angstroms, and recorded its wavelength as 4476.79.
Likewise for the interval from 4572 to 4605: 4572.64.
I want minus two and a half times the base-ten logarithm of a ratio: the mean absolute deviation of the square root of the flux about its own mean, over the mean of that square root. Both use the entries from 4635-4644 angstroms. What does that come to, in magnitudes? 6.4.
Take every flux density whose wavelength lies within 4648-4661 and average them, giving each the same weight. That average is 8.0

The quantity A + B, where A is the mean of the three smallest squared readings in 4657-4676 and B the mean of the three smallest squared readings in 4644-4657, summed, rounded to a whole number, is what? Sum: 111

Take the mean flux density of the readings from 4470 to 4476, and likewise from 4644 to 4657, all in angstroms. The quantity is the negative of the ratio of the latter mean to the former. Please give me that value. -1.07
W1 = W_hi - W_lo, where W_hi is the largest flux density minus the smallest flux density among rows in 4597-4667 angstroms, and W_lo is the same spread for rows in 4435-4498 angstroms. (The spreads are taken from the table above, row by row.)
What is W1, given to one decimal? -0.2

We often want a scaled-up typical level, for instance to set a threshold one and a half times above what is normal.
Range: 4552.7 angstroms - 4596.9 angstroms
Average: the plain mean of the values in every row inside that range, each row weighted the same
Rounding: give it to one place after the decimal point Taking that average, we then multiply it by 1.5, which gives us 11.5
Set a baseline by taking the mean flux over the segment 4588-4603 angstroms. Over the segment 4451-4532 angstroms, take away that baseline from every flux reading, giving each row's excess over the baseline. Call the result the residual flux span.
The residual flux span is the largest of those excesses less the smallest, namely 1.8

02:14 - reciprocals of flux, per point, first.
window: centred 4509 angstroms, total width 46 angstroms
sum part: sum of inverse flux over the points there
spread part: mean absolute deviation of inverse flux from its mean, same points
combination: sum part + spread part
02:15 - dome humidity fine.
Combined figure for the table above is 3.01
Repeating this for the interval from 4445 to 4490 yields 3.17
